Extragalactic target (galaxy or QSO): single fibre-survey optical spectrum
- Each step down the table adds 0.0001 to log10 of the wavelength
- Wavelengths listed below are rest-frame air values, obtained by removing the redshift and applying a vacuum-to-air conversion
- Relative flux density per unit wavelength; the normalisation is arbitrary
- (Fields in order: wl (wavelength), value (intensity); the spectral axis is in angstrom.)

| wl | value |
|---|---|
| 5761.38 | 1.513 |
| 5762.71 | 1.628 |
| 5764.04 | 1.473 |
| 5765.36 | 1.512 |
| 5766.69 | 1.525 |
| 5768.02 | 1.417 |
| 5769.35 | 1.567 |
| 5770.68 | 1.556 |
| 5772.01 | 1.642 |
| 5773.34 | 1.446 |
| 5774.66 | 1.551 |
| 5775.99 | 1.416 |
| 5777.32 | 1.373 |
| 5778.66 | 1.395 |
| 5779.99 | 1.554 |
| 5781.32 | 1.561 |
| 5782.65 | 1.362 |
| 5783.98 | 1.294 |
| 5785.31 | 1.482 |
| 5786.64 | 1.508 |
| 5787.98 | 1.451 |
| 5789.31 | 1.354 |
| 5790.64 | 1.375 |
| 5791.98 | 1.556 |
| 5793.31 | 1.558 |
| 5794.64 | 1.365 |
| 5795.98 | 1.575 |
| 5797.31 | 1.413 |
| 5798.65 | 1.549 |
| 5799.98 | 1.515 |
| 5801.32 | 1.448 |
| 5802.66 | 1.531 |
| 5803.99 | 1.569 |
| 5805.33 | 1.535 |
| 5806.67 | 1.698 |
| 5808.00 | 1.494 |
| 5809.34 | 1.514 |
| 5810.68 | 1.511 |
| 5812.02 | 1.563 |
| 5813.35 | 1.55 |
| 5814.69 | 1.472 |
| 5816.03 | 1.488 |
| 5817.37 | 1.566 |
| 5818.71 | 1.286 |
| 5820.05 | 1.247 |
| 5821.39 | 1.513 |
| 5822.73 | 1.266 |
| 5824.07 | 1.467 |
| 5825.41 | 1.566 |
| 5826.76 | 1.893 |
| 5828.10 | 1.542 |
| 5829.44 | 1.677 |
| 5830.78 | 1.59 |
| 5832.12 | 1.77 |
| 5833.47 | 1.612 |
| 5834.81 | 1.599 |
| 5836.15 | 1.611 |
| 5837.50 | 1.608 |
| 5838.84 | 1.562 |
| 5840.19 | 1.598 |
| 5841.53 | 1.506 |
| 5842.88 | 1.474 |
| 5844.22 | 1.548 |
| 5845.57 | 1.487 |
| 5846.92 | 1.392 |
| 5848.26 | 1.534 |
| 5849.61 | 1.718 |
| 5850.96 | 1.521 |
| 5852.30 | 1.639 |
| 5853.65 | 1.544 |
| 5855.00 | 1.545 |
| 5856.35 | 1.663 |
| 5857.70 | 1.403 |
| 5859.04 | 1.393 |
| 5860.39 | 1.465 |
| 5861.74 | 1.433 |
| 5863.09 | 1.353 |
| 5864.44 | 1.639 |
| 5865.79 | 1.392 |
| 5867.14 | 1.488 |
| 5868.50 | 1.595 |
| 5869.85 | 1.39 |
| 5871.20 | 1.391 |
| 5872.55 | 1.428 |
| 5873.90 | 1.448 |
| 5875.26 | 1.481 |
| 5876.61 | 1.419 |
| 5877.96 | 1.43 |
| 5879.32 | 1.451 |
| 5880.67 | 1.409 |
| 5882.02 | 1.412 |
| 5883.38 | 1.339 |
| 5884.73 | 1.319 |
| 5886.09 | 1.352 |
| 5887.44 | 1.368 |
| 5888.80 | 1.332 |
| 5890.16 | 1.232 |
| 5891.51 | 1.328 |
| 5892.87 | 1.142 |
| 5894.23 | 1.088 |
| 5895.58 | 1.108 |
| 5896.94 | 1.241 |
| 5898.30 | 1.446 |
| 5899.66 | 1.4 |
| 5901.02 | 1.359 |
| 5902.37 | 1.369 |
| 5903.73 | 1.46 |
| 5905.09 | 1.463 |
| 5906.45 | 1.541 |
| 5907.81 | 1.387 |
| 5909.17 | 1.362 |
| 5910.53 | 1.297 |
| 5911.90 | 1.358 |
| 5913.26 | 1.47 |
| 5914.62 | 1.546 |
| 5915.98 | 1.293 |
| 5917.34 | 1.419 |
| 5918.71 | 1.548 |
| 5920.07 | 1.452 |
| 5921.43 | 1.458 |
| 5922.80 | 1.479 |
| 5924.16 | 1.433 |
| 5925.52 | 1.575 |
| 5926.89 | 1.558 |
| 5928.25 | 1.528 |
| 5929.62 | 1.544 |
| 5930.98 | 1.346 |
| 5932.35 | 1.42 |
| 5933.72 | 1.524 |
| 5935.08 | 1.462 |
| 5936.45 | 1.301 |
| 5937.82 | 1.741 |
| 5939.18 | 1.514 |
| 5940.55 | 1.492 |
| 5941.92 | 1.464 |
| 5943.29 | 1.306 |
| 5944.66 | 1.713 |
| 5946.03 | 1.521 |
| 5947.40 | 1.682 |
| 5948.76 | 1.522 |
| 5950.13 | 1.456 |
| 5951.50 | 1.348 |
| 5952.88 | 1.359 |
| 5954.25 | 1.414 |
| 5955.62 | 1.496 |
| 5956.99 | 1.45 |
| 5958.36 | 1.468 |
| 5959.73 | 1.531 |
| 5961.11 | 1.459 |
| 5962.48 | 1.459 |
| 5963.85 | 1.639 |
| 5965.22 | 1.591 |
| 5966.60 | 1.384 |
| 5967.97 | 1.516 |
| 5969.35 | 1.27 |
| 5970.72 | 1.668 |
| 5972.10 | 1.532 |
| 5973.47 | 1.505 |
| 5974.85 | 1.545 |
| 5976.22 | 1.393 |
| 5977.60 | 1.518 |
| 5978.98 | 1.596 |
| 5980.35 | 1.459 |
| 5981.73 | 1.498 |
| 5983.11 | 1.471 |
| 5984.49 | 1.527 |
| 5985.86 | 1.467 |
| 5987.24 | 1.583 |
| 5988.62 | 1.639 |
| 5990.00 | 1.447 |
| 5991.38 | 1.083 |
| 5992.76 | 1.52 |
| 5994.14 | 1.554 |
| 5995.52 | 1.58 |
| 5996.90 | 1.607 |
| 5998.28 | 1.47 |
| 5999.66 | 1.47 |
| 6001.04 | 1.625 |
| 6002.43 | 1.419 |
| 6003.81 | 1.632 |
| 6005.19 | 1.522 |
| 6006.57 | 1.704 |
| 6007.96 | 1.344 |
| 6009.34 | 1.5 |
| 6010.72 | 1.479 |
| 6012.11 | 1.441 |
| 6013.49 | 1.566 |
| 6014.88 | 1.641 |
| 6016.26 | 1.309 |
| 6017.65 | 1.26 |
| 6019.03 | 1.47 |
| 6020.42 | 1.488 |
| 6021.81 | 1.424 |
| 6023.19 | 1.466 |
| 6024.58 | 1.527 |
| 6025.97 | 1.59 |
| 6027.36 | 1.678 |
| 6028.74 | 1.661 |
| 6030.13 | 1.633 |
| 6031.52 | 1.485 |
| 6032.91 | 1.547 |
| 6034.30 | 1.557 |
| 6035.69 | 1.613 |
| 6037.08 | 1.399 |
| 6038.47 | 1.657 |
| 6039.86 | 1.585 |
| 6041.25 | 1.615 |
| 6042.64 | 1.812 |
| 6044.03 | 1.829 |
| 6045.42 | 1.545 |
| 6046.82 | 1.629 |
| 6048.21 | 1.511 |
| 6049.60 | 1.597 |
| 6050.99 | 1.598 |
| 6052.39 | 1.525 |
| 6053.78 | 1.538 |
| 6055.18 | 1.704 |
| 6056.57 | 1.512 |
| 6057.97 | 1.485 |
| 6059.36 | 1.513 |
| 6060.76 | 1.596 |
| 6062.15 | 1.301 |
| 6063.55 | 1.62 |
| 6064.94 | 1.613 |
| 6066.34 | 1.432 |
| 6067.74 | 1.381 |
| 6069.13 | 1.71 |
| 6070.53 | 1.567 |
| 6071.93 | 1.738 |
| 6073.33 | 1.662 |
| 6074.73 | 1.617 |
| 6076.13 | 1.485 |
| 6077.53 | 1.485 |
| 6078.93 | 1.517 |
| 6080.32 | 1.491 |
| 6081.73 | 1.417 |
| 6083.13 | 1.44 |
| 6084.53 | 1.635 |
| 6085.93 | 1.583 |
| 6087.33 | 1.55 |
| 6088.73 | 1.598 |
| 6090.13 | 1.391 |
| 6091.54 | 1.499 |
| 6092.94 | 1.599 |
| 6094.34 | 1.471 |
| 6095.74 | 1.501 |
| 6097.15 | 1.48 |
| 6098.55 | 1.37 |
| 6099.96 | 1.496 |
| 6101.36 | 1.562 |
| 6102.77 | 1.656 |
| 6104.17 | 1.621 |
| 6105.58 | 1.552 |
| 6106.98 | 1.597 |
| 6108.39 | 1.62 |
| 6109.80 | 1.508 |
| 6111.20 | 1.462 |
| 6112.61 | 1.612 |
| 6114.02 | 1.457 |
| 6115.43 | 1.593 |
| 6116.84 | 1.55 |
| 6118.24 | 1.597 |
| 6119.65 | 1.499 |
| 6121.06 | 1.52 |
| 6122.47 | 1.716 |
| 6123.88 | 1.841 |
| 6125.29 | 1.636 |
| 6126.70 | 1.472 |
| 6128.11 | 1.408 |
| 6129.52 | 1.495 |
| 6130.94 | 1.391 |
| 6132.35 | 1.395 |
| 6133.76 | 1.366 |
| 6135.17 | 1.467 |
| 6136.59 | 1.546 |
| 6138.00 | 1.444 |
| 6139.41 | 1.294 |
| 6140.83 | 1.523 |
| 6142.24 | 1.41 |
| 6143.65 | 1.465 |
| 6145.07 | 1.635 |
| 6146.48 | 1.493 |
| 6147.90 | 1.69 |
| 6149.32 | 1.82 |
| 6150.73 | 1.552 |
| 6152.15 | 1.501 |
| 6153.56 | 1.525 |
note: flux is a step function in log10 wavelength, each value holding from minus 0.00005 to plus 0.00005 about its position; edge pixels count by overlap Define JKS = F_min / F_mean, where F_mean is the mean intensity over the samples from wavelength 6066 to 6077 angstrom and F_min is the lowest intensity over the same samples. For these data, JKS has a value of 0.88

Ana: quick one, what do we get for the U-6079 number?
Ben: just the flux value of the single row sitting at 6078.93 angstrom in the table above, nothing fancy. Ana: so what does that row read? 1.517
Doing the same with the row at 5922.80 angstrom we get 1.479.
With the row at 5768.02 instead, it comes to 1.417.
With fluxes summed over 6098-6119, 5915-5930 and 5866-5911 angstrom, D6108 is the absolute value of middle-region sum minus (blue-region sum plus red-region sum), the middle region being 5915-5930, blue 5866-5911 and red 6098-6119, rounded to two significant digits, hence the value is 52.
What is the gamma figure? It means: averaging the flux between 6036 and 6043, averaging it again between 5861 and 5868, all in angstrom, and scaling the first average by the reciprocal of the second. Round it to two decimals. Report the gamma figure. 1.10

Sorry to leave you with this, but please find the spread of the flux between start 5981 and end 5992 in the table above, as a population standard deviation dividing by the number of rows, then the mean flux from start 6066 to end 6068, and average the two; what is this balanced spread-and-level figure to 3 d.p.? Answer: 0.781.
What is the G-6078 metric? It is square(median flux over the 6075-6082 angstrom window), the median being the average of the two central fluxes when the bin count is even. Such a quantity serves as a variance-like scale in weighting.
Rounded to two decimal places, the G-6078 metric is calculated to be 2.21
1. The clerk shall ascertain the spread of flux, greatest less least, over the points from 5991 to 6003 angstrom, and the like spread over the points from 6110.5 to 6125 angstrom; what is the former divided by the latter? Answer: 1.4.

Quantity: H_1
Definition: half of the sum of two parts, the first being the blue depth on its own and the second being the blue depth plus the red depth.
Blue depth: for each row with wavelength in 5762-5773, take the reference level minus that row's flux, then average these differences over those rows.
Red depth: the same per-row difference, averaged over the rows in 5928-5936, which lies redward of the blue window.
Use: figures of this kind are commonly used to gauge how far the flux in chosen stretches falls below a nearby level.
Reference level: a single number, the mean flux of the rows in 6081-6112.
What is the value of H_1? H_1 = 0.02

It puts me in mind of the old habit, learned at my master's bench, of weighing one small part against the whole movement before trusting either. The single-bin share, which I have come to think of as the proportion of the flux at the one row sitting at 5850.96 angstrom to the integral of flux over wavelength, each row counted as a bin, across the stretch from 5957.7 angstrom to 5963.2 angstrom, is 0.187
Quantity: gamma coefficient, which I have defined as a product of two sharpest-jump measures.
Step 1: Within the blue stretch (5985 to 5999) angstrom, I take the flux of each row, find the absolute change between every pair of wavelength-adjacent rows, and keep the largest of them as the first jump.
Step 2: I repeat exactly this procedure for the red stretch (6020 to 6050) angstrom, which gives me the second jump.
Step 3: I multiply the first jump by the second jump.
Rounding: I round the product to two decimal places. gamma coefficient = 0.12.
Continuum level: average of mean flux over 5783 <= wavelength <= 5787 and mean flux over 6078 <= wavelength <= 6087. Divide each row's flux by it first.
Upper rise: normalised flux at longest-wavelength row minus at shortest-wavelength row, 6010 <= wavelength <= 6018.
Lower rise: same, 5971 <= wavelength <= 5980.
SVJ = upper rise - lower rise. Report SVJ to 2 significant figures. -0.19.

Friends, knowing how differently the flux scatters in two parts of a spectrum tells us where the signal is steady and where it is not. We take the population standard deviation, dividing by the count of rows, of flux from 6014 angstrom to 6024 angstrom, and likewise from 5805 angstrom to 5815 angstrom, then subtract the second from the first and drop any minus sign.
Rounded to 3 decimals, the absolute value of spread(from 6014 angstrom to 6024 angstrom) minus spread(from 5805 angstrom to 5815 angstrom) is 0.051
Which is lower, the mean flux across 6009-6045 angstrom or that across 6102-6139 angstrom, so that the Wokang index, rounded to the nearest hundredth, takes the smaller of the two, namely 1.54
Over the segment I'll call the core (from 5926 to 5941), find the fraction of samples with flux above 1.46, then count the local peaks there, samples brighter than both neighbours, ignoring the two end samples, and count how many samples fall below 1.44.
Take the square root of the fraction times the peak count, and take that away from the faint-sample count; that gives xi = 1.5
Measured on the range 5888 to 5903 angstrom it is 10.0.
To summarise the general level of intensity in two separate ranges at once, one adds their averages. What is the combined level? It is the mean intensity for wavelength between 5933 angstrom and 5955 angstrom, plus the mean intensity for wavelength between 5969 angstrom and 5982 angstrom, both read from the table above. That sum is 2.99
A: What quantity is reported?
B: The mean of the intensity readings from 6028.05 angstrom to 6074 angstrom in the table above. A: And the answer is 1.58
